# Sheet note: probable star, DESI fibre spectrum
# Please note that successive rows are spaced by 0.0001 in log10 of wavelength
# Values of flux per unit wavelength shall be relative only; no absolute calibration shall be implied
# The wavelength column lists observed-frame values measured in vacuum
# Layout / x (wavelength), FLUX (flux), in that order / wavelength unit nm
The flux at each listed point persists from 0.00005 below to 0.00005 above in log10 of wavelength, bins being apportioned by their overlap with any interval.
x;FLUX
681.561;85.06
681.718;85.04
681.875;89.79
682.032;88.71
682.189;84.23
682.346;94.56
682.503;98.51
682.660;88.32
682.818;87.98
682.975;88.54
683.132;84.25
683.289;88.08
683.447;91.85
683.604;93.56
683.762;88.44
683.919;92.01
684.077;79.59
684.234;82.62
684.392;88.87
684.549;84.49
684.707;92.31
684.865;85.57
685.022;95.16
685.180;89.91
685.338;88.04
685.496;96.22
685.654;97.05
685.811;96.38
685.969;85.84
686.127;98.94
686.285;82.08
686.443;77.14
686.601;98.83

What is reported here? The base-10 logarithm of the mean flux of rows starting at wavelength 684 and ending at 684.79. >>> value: 1.93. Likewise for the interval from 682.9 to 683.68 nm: 1.95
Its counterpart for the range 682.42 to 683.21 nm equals 1.95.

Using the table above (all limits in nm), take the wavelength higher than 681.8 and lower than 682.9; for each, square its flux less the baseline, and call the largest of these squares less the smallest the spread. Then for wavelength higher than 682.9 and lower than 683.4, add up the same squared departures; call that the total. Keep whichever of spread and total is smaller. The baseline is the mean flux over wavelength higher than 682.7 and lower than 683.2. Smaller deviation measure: 11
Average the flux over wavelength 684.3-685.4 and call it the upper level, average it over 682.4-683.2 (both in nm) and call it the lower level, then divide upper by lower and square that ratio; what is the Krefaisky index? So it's 0.99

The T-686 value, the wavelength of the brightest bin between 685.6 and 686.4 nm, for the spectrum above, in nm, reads 686.127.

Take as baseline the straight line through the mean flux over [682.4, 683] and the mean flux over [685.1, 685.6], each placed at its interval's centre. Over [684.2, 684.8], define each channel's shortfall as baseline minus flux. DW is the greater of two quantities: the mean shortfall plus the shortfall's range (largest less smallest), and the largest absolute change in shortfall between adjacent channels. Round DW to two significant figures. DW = 14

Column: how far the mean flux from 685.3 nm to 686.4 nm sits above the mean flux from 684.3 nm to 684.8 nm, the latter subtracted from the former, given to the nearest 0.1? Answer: 3.5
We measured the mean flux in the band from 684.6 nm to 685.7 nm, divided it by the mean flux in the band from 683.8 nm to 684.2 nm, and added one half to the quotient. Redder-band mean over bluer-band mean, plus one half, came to 1.57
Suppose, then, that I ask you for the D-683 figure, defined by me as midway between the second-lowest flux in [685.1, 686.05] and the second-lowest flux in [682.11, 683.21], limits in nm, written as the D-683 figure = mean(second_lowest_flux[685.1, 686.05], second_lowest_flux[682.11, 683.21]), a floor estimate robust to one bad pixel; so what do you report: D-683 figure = 86.1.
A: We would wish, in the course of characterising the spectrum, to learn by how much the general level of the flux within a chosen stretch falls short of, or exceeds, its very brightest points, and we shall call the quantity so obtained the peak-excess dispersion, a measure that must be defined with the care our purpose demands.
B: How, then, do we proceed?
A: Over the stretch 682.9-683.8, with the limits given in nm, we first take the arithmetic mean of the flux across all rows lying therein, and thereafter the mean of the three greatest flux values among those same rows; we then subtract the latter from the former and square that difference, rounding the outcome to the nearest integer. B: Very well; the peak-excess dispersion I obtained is 5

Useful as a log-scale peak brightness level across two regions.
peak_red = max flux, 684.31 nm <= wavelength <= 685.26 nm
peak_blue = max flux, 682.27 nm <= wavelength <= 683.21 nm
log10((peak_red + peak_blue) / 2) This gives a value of 1.99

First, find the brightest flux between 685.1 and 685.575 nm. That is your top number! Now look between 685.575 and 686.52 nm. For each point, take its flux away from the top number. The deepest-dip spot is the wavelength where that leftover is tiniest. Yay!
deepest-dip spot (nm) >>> 686.127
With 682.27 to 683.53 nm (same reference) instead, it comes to 682.503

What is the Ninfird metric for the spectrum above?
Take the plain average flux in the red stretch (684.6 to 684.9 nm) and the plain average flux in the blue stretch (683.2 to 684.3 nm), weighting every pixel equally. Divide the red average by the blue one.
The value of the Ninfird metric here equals 1.01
